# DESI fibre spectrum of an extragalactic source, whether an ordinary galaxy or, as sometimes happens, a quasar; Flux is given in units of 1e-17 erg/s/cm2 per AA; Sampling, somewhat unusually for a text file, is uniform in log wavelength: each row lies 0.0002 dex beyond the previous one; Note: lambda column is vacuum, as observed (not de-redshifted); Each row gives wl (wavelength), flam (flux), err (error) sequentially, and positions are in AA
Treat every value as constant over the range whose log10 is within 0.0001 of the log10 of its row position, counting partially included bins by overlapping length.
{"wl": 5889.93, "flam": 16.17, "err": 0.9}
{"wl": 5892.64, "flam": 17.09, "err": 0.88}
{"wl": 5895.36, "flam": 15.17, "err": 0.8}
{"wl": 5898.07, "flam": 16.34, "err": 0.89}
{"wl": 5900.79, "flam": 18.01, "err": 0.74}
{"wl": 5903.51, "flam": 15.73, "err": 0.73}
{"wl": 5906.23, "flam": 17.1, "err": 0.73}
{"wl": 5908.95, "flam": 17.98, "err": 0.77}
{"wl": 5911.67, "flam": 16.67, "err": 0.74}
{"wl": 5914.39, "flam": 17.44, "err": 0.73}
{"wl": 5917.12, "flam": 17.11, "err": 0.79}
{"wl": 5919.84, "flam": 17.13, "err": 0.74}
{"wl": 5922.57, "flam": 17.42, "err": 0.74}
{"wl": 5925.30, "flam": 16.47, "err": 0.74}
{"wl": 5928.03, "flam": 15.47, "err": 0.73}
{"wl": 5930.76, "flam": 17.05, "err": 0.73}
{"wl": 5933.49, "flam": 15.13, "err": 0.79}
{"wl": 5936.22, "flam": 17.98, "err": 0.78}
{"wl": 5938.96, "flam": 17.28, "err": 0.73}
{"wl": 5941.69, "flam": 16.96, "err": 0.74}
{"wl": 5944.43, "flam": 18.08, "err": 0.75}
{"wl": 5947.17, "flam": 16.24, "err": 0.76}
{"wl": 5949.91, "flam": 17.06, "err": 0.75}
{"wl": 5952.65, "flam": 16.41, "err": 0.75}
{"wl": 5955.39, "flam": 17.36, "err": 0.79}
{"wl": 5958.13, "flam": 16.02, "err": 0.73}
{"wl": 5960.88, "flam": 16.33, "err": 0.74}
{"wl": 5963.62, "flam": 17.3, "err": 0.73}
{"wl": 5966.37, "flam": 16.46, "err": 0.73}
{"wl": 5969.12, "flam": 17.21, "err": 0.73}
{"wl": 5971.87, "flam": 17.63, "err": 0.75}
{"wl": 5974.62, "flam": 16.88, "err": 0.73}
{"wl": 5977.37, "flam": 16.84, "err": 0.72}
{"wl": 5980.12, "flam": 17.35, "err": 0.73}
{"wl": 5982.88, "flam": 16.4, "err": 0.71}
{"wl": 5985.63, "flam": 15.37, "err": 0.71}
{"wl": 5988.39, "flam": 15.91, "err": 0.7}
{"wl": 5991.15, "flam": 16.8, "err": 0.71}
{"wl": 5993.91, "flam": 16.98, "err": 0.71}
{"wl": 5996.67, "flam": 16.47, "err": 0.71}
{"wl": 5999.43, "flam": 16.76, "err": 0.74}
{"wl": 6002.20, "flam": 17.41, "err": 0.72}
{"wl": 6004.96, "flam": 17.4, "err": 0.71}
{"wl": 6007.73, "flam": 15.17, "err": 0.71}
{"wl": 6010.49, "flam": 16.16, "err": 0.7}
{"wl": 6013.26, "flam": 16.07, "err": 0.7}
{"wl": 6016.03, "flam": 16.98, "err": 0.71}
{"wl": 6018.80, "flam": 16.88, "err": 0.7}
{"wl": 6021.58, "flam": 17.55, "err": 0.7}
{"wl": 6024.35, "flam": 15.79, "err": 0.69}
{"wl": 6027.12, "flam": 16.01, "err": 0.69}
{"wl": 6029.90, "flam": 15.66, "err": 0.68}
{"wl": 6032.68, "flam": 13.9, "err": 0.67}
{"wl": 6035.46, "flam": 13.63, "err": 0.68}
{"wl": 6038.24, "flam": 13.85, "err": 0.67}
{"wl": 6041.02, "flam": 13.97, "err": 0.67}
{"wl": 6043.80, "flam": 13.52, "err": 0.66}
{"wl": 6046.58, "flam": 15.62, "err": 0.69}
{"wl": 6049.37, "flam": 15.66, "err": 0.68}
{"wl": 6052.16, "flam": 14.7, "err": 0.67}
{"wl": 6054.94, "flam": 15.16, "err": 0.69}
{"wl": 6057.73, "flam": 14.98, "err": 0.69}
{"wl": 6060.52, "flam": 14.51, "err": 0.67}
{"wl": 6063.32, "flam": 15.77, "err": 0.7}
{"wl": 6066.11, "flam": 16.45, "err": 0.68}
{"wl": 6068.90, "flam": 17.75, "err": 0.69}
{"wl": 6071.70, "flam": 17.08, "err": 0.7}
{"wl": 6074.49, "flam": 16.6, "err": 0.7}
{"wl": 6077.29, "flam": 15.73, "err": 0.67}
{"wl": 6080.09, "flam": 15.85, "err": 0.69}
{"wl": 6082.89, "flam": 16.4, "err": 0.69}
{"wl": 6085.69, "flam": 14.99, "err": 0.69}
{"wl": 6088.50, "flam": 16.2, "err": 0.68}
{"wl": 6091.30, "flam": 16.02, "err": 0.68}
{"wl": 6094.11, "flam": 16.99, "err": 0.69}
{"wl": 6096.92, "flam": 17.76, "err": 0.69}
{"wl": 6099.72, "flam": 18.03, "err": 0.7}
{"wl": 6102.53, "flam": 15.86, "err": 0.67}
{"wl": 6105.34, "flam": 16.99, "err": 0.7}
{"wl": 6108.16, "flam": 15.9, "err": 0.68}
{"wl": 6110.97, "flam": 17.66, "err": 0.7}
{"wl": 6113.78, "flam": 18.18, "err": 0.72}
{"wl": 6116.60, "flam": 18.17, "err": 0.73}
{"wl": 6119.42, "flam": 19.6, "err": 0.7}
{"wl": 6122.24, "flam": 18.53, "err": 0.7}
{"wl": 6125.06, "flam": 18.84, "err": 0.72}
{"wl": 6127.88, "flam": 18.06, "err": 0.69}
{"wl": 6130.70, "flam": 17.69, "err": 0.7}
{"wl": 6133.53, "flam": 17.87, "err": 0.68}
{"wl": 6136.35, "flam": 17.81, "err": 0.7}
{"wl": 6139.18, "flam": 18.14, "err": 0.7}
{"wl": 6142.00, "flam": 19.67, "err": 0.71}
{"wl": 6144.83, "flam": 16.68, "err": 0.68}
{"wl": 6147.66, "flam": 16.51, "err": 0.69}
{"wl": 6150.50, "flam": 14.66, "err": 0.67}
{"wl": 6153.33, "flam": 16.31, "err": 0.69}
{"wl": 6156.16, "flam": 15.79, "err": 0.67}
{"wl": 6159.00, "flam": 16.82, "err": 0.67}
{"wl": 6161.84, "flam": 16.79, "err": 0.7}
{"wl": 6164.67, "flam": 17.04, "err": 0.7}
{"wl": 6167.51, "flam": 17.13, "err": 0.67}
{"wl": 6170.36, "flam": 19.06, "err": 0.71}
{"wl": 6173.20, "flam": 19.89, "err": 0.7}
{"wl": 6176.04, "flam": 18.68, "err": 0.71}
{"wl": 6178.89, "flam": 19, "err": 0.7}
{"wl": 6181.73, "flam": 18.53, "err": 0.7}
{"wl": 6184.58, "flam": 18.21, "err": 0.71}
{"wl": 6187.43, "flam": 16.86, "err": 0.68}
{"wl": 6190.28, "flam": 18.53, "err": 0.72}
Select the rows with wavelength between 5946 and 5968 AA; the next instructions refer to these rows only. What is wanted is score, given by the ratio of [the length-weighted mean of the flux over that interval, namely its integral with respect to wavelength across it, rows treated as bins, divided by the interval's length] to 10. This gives 1.67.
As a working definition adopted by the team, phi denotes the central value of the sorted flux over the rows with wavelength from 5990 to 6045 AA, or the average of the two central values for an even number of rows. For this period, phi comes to 16.1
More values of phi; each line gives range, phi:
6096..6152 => 17.8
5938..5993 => 16.9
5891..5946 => 17.1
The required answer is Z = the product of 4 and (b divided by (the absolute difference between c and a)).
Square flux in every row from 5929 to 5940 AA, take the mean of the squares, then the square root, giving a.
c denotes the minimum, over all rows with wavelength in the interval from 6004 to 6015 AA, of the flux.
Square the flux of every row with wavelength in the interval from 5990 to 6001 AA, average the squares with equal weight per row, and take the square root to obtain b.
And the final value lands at 39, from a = 16.9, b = 16.8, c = 15.17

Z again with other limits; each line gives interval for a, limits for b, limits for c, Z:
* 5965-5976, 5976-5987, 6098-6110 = 55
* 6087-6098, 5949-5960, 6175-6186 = 46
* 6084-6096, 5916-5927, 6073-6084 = 203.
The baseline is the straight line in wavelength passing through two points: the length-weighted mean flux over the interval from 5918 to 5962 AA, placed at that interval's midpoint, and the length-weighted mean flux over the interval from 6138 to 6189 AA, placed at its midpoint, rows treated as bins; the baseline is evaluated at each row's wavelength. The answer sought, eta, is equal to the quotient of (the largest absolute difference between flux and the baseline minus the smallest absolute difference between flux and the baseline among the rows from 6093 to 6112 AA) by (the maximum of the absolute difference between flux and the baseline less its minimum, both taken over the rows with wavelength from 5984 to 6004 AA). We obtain 0.76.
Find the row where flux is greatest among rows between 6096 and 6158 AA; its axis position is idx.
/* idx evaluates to 6142.00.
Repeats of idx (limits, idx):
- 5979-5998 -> 5980.12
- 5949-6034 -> 5971.87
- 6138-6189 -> 6173.20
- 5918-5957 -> 5944.43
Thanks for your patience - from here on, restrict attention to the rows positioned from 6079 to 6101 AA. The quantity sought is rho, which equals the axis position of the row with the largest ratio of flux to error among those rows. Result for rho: 6099.72 AA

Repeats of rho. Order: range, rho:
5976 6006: 6004.96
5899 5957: 5900.79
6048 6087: 6068.90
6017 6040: 6021.58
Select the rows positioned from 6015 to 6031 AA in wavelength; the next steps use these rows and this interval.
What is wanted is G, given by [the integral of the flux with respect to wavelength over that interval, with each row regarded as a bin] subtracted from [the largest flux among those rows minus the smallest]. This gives -262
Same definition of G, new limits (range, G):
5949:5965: -267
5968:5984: -272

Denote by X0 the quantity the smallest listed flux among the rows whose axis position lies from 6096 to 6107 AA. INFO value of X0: 15.86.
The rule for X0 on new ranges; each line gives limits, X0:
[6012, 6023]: 16.07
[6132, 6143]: 17.81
